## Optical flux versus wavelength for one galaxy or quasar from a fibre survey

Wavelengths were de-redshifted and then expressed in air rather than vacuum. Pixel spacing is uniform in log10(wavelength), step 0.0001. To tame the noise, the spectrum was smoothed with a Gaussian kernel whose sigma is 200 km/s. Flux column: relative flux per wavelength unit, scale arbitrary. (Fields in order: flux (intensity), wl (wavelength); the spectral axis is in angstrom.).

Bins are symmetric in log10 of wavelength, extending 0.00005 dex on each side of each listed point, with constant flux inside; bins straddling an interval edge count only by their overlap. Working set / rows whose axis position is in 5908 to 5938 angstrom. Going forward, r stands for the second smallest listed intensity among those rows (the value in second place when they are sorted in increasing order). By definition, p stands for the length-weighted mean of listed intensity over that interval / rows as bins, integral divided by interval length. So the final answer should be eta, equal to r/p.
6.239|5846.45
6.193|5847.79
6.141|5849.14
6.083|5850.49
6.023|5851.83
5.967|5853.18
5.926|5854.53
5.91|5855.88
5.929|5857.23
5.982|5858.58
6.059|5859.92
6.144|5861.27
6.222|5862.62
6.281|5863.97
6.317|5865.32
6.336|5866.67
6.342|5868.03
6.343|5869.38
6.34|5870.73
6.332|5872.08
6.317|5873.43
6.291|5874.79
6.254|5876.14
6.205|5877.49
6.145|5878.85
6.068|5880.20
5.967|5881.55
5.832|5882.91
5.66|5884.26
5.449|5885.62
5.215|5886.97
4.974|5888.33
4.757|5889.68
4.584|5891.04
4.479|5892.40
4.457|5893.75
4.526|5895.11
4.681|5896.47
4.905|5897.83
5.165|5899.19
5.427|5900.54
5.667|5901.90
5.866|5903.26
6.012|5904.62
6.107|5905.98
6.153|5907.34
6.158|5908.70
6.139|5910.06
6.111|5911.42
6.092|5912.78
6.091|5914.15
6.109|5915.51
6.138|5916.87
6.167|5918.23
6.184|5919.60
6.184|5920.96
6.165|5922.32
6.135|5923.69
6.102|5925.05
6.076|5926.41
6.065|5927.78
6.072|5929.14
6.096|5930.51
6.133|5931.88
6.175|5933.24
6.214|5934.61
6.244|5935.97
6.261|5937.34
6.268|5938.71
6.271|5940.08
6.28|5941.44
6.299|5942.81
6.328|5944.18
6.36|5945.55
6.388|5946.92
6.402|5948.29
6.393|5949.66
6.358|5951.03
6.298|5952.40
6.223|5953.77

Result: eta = 0.989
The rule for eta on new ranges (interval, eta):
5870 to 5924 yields 0.781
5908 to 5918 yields 0.995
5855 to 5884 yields 0.959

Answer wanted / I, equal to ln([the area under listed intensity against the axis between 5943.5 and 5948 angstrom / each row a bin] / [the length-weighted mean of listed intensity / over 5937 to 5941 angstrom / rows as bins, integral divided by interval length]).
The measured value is 1.52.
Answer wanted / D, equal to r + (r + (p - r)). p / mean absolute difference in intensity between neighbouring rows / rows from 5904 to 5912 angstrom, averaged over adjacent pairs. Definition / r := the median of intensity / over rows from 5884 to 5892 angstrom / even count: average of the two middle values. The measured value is 5.13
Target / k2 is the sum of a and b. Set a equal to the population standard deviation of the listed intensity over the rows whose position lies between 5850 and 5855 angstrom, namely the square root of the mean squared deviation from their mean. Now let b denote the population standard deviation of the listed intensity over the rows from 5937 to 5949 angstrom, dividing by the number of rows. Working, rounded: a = 0.059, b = 0.051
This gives 0.11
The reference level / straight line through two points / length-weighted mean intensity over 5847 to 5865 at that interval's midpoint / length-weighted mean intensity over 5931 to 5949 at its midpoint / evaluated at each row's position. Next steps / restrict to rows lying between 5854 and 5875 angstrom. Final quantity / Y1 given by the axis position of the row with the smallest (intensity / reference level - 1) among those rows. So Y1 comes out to 5855.88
